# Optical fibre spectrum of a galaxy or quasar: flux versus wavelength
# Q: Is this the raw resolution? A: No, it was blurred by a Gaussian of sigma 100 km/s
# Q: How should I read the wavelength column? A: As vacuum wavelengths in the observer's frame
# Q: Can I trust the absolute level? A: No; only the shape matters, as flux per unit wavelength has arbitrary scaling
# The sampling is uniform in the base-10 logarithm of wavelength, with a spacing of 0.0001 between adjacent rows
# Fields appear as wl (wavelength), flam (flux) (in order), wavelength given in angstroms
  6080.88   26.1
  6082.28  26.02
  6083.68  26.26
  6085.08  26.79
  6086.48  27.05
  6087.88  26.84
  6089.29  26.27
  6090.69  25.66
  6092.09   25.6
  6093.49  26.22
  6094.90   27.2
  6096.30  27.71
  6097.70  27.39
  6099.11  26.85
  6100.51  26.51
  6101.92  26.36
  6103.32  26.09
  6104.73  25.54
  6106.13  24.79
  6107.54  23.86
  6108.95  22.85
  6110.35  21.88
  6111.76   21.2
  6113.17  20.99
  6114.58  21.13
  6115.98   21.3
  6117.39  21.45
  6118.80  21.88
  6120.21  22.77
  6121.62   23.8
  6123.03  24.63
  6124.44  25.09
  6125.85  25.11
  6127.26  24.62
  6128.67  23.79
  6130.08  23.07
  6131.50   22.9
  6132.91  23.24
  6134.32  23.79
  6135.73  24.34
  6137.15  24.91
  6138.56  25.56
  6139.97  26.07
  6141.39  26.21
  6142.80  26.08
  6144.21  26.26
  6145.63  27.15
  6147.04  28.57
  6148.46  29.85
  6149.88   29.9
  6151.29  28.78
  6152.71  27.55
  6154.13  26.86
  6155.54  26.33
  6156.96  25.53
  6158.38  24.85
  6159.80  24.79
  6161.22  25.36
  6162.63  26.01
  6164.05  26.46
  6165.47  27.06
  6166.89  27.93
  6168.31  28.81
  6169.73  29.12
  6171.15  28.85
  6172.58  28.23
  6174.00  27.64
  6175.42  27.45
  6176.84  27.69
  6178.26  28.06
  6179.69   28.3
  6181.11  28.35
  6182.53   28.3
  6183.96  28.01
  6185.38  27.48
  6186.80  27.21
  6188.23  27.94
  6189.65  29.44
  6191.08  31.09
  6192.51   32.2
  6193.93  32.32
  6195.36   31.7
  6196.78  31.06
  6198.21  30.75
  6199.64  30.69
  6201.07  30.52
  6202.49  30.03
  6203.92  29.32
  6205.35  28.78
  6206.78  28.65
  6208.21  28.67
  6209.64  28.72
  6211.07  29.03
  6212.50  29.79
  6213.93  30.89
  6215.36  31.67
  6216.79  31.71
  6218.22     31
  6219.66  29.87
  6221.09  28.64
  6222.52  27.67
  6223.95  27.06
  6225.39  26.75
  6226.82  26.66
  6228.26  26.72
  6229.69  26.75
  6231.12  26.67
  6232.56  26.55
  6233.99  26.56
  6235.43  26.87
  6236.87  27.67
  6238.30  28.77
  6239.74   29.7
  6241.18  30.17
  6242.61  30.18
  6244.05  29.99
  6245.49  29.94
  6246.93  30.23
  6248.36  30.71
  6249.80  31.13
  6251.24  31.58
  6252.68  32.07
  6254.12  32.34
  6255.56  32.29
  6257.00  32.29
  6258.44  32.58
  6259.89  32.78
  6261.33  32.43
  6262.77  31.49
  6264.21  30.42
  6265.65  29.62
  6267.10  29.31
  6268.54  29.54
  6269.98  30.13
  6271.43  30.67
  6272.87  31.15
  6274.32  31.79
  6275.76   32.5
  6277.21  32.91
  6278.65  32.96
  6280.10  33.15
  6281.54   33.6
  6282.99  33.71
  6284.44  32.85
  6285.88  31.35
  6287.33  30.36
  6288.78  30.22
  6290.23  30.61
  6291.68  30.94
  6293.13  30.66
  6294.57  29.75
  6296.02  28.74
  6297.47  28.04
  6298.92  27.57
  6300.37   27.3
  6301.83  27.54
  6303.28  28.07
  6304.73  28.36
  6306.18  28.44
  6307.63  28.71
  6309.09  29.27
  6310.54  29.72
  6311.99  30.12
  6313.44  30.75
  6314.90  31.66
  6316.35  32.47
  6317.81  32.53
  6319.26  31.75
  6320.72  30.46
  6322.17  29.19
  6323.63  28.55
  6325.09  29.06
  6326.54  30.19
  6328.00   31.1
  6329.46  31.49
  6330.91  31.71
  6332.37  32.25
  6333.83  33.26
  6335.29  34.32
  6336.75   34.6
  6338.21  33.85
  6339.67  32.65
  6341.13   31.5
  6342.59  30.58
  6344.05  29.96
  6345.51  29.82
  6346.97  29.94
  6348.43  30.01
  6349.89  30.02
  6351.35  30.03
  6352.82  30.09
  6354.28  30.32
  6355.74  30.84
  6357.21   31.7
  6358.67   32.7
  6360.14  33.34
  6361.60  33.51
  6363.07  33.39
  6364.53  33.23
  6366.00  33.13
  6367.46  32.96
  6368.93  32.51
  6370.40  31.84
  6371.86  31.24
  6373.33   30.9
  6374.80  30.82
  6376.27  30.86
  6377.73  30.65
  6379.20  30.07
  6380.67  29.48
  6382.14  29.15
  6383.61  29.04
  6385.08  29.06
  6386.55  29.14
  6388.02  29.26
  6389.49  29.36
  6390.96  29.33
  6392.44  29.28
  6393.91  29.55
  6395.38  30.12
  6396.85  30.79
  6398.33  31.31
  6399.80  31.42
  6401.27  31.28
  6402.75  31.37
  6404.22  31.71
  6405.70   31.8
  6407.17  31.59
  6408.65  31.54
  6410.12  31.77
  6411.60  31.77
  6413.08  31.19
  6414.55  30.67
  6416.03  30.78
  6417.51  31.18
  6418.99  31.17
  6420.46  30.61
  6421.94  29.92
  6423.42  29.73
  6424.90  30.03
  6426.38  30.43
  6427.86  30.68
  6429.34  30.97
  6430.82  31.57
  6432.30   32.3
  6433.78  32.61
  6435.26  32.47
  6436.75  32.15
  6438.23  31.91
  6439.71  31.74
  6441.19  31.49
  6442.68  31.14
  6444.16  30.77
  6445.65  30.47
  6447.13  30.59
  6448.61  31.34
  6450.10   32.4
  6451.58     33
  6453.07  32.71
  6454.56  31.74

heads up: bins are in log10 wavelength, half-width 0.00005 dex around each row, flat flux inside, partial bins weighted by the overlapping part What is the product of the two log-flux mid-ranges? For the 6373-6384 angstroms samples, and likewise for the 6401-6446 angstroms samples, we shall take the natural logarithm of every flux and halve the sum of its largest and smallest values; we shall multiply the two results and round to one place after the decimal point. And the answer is 11.7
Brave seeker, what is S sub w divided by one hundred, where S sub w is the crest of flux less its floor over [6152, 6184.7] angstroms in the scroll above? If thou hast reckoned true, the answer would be 0.043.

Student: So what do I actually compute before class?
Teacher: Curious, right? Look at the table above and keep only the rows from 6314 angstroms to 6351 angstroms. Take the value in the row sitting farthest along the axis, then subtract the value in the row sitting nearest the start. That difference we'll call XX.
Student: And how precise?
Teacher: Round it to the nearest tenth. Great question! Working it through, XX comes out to -1.6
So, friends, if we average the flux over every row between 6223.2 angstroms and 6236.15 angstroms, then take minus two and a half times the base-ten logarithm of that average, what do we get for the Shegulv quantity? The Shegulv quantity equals -3.57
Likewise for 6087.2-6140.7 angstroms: -3.47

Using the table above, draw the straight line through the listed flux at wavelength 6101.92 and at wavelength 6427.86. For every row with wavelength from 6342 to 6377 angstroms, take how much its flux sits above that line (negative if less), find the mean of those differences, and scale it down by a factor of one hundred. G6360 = 0.016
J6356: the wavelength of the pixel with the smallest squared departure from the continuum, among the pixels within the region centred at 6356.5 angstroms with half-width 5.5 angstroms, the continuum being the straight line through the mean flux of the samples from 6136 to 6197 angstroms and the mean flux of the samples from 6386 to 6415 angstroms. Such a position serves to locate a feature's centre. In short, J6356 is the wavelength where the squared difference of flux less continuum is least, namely 6352.82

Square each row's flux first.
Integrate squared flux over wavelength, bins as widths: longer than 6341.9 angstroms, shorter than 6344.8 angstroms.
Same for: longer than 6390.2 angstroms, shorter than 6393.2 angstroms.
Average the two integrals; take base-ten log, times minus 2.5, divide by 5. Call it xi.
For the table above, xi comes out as -1.71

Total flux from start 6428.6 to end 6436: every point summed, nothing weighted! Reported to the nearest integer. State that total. 160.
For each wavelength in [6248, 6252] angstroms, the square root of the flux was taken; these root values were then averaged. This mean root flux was 5.58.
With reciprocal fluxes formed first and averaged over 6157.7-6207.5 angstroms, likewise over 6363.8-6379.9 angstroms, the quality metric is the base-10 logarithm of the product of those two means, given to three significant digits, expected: -2.95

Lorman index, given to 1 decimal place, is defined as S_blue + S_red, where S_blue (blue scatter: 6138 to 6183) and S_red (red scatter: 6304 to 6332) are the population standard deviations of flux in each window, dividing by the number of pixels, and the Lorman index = 2.7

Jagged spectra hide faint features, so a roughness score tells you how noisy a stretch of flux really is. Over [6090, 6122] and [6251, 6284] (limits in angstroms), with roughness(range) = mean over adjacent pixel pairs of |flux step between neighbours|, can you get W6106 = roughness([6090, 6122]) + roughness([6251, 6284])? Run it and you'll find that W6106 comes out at 0.95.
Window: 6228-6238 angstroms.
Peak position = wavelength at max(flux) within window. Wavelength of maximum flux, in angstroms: 6236.87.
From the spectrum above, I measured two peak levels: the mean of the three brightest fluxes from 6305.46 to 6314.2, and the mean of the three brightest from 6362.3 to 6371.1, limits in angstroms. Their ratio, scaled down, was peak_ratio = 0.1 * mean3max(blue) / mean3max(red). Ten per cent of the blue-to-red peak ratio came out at 0.091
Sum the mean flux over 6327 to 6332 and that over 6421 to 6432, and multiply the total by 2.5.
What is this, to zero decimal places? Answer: 155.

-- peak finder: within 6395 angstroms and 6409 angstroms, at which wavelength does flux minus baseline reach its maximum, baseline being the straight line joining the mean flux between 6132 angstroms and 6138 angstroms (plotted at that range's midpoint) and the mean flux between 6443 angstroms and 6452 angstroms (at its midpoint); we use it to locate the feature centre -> 6405.70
